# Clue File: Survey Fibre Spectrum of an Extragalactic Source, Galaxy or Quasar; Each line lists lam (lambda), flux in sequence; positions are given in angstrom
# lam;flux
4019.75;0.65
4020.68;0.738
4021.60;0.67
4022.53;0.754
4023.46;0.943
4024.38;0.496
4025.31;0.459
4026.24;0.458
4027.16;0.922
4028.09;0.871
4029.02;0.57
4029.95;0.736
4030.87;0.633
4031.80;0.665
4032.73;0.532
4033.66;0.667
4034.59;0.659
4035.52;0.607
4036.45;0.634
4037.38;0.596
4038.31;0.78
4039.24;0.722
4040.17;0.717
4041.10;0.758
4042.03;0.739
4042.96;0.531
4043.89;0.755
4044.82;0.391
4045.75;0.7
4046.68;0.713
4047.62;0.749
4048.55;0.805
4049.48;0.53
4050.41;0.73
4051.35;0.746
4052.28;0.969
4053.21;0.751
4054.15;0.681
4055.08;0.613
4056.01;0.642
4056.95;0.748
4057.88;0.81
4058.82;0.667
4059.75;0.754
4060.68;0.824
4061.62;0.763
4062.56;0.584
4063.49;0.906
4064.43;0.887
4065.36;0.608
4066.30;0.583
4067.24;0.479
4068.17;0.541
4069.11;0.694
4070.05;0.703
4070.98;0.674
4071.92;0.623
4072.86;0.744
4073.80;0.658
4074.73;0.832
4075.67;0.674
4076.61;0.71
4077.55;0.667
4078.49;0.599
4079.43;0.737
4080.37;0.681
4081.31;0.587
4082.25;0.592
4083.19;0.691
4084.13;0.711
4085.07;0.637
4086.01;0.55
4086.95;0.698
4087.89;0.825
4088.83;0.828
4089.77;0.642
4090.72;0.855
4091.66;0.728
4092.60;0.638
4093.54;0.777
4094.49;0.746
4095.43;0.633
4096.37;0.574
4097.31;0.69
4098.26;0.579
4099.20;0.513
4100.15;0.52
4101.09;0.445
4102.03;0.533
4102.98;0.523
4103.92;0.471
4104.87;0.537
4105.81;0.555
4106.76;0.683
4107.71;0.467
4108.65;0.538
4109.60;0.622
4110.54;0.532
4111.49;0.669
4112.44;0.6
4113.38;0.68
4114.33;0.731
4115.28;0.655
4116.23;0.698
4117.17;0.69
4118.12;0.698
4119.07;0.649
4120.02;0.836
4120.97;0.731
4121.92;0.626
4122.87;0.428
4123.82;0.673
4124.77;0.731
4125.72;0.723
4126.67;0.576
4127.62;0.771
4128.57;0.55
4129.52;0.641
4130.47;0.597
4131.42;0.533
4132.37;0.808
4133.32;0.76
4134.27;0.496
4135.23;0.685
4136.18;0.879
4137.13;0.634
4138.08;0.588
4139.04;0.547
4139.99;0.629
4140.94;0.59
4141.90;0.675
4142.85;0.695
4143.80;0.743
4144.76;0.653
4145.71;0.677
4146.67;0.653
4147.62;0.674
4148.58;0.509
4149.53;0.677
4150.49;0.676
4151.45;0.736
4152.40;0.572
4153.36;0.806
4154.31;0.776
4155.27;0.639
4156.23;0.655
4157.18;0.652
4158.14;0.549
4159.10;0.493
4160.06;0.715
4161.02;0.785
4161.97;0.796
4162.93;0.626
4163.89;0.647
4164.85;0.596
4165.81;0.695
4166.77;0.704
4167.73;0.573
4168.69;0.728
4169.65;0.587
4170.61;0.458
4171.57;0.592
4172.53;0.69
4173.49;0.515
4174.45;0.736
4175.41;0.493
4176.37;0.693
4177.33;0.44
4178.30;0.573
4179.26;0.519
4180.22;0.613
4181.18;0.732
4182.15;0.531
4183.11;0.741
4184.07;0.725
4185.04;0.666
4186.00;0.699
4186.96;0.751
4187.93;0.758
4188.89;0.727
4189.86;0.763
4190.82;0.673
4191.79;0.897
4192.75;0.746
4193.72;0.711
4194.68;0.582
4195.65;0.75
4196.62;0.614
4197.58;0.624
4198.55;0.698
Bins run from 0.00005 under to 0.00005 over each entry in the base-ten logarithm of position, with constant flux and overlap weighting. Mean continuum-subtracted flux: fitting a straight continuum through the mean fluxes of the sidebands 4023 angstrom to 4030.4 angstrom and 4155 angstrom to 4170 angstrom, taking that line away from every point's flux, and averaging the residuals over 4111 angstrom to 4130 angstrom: 0.006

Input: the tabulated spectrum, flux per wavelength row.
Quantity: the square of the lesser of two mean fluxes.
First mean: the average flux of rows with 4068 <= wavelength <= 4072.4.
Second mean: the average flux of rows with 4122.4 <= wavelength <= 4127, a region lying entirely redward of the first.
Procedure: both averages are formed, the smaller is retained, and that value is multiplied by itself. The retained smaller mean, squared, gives 0.39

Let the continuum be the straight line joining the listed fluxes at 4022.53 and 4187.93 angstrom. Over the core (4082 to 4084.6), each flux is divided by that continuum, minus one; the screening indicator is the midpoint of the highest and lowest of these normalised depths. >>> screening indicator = -0.14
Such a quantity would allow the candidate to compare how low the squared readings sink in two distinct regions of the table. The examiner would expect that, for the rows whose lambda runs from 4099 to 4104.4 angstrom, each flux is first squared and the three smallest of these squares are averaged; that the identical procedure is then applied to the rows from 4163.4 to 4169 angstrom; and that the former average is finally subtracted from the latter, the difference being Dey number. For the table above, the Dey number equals 0.14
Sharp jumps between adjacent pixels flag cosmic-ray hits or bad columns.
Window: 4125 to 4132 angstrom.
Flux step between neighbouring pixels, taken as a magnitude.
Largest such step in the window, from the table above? 0.221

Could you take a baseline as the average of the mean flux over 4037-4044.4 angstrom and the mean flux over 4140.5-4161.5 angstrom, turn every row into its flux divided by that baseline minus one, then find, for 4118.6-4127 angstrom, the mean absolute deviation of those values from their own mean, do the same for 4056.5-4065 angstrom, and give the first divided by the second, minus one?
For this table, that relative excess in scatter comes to 0.10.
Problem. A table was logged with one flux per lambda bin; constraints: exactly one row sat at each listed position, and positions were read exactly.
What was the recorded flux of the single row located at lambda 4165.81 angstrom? 0.695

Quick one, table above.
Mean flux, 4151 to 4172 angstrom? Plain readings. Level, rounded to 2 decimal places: 0.65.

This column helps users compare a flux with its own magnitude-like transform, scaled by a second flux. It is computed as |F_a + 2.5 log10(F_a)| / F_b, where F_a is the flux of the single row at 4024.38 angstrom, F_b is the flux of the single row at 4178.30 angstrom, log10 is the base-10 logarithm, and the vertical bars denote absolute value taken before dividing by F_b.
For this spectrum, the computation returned 0.46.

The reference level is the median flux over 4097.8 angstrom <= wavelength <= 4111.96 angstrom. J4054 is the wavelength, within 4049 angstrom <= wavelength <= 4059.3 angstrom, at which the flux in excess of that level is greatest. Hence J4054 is 4052.28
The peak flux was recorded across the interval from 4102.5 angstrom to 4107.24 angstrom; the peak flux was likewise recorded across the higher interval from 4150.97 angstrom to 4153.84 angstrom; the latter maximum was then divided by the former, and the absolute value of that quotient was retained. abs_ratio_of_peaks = 1.2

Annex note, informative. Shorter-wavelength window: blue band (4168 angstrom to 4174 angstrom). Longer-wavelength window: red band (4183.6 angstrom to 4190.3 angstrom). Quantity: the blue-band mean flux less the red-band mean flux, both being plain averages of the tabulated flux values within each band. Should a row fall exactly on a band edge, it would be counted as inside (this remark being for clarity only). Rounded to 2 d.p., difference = -0.13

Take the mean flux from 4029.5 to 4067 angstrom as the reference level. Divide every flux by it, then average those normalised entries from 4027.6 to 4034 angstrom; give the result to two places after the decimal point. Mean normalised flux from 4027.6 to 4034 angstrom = 0.96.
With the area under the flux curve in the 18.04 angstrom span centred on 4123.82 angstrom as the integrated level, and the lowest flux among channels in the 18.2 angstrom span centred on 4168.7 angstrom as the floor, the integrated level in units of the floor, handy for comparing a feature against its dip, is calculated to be 27.2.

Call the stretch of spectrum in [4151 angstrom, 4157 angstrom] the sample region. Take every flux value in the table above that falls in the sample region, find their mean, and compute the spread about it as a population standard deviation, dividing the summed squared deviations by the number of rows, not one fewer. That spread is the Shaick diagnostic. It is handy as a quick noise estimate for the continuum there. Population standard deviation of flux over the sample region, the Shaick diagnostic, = 0.082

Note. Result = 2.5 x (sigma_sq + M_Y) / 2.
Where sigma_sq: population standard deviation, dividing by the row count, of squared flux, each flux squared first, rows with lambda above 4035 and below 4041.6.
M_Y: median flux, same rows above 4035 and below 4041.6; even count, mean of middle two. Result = 1.01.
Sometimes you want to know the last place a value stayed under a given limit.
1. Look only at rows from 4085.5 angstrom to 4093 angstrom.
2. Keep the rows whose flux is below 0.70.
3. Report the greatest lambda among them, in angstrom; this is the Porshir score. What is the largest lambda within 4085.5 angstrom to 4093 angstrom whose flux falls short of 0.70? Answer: 4092.60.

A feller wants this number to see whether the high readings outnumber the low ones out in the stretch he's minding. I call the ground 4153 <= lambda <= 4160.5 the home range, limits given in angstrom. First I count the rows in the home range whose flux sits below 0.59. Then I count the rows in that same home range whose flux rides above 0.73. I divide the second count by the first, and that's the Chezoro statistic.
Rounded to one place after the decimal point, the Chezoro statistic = 1.0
